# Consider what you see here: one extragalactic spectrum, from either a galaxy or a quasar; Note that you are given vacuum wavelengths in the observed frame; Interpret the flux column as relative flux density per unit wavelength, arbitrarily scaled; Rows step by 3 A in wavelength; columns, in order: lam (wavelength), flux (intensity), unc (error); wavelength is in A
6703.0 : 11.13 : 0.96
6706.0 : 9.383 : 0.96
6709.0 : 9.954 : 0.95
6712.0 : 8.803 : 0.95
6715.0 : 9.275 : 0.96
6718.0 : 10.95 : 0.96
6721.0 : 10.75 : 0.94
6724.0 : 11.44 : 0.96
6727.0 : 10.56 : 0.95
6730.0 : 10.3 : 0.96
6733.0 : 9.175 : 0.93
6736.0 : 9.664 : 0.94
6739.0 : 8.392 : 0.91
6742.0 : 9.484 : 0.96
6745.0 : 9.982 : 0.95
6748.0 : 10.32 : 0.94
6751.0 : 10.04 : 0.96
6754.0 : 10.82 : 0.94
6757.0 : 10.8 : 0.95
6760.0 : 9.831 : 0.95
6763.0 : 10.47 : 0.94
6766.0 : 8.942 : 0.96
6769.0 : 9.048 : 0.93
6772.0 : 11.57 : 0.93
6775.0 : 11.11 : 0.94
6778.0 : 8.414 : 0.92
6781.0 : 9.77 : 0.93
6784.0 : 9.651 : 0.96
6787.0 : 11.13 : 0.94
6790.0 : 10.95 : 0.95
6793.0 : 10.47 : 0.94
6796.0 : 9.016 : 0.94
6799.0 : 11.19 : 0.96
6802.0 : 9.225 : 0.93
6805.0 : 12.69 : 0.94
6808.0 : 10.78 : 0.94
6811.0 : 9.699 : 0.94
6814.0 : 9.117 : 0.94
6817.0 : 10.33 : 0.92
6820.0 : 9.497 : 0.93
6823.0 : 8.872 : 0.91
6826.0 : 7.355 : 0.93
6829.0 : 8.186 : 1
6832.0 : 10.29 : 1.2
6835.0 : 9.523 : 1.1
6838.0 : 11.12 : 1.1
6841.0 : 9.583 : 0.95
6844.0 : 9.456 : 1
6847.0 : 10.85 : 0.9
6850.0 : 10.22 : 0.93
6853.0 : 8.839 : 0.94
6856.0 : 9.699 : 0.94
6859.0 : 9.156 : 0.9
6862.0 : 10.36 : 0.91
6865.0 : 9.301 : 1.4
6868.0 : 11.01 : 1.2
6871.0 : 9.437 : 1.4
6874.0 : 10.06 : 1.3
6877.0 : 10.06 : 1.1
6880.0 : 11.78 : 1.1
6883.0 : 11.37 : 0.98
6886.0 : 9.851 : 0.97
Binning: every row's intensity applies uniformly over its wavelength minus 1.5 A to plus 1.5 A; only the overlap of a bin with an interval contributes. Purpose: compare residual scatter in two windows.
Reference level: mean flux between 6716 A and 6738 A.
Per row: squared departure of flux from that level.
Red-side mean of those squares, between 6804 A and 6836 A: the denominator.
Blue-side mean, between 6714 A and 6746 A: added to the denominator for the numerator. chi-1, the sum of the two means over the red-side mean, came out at 1.4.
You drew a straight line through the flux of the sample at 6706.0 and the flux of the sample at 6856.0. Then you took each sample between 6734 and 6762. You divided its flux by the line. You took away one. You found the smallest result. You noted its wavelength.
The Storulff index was 6739.0 A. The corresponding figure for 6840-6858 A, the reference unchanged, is 6853.0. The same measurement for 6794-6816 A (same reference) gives 6796.0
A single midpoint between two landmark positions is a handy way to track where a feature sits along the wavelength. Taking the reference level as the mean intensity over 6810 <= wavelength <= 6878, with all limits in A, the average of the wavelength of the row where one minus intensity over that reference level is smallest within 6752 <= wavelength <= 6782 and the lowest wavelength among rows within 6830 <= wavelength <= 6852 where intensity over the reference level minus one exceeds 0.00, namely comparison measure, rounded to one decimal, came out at 6802.0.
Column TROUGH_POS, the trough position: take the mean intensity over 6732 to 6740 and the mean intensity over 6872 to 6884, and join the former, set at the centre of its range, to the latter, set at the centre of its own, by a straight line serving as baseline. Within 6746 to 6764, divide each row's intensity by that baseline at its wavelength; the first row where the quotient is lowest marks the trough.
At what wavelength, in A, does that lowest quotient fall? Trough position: 6760.0 A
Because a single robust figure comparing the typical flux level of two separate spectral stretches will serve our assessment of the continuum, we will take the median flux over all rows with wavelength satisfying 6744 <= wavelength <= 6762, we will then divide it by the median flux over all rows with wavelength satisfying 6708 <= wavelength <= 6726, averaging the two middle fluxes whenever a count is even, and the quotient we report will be 0.983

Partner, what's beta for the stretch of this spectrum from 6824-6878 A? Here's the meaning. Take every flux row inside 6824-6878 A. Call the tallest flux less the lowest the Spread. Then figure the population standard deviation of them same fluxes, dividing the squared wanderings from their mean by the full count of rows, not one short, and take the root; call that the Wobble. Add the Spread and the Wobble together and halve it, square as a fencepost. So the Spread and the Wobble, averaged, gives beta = 2.3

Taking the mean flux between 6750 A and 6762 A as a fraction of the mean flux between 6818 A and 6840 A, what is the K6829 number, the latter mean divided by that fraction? 8.3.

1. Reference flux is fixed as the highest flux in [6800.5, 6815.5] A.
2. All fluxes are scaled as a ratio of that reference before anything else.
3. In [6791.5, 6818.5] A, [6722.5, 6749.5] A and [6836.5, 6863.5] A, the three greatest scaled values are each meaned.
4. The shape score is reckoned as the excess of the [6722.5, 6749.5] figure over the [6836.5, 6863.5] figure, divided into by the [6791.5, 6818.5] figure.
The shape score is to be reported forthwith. 0.00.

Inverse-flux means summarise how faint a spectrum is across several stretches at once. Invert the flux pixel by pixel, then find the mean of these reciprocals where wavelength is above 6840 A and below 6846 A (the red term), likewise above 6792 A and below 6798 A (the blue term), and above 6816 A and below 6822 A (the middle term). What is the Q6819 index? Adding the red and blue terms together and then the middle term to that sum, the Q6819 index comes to 0.309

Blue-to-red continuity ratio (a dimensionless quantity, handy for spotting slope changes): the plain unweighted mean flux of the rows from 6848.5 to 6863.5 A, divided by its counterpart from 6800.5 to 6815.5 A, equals 0.94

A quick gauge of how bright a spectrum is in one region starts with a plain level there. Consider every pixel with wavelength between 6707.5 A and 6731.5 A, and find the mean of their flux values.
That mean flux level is 10.25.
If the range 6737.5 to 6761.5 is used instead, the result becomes 9.96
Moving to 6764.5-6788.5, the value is 9.95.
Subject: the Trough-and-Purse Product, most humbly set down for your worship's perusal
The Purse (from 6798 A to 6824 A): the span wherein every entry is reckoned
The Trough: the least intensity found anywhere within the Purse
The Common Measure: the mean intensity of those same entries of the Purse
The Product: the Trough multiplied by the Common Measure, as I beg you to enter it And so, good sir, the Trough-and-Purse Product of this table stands 90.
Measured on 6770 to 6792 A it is 87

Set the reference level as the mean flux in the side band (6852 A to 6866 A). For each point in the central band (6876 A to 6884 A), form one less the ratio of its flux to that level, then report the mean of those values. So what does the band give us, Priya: -0.17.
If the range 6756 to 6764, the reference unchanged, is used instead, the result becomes -0.09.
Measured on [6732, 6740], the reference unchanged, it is 0.04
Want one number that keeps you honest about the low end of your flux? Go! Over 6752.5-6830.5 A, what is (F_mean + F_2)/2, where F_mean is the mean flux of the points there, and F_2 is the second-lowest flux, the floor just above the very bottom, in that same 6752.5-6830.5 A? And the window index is 9.1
